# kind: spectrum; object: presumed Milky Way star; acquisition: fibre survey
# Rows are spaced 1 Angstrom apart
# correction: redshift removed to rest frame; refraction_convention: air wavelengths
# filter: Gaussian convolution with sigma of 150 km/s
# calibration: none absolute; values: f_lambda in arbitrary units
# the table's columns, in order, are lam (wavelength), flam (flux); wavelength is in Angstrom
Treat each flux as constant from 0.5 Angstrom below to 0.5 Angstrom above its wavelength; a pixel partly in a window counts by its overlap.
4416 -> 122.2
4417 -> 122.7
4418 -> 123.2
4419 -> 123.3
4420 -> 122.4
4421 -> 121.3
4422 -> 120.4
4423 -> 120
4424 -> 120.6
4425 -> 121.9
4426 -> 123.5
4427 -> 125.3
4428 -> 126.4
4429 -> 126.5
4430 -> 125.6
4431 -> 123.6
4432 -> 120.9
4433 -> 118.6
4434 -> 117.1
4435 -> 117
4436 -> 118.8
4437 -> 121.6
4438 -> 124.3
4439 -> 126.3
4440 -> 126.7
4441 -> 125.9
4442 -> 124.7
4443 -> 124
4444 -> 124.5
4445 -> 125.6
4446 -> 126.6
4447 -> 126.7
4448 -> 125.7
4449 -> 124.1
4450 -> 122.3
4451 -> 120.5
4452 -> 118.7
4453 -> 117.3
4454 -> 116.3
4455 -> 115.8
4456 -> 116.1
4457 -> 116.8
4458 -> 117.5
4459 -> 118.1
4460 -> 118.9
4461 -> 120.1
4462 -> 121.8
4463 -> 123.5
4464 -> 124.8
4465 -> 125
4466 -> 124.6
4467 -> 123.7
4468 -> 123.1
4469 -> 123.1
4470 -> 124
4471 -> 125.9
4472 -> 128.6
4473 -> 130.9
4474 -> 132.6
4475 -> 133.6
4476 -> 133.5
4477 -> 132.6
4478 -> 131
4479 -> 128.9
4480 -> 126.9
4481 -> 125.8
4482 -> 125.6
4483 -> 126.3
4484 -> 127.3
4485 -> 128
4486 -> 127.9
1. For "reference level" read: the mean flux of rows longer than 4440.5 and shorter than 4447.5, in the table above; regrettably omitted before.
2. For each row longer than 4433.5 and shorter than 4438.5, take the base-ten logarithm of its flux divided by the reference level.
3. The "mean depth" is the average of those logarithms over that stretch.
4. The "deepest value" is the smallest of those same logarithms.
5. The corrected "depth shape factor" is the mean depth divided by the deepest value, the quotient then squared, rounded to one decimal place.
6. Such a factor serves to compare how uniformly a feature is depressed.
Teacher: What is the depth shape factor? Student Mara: 0.4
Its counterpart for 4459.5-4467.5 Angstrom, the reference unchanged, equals 0.2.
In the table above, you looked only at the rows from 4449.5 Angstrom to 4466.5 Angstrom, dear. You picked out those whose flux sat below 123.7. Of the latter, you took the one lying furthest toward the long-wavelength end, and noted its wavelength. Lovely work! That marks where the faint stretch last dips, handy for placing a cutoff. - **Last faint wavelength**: 4463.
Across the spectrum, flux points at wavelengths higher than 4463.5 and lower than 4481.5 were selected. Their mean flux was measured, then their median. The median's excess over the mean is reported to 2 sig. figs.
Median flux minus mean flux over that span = -1.3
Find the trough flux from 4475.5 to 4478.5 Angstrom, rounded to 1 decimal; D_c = 131.0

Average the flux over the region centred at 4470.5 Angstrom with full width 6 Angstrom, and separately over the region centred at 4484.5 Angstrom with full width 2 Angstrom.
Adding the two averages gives 254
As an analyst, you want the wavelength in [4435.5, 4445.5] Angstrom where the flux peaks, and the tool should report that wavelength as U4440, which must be 4440 Angstrom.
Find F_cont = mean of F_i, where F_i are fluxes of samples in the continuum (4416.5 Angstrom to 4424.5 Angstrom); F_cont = 121.7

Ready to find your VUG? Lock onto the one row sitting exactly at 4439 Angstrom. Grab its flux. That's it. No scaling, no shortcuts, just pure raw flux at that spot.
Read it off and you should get 126.3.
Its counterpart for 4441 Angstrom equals 125.9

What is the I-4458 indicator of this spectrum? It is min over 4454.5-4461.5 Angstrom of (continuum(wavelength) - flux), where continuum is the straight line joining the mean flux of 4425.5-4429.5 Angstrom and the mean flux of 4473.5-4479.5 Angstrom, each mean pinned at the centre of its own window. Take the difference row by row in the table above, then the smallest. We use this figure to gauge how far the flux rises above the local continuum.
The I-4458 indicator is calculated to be 10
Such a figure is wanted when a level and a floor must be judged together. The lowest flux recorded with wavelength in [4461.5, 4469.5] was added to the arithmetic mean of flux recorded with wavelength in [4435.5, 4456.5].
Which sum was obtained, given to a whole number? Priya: 244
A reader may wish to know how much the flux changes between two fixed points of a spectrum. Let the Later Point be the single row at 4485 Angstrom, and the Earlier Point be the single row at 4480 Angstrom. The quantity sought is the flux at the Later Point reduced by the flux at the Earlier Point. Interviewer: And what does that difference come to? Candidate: 1.1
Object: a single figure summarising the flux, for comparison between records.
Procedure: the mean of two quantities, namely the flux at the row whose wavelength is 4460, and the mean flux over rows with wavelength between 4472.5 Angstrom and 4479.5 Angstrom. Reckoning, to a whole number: 125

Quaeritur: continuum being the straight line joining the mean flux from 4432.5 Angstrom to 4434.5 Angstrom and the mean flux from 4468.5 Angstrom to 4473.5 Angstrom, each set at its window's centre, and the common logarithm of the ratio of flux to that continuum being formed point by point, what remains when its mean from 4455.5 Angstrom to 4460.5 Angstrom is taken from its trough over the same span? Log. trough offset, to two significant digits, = -0.0035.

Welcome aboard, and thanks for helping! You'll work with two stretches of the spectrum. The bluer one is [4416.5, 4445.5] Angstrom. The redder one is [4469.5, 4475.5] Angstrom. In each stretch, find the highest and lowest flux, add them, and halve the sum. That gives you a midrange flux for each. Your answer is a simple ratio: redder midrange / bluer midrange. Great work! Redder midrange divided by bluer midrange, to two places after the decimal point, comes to 1.06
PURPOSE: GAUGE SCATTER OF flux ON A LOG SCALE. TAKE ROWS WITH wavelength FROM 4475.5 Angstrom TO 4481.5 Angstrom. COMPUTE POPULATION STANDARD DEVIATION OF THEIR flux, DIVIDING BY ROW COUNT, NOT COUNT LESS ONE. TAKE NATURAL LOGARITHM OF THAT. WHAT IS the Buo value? 1.0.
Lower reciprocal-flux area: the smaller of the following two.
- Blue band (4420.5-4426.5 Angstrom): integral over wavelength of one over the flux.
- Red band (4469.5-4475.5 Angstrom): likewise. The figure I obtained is 0.0464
